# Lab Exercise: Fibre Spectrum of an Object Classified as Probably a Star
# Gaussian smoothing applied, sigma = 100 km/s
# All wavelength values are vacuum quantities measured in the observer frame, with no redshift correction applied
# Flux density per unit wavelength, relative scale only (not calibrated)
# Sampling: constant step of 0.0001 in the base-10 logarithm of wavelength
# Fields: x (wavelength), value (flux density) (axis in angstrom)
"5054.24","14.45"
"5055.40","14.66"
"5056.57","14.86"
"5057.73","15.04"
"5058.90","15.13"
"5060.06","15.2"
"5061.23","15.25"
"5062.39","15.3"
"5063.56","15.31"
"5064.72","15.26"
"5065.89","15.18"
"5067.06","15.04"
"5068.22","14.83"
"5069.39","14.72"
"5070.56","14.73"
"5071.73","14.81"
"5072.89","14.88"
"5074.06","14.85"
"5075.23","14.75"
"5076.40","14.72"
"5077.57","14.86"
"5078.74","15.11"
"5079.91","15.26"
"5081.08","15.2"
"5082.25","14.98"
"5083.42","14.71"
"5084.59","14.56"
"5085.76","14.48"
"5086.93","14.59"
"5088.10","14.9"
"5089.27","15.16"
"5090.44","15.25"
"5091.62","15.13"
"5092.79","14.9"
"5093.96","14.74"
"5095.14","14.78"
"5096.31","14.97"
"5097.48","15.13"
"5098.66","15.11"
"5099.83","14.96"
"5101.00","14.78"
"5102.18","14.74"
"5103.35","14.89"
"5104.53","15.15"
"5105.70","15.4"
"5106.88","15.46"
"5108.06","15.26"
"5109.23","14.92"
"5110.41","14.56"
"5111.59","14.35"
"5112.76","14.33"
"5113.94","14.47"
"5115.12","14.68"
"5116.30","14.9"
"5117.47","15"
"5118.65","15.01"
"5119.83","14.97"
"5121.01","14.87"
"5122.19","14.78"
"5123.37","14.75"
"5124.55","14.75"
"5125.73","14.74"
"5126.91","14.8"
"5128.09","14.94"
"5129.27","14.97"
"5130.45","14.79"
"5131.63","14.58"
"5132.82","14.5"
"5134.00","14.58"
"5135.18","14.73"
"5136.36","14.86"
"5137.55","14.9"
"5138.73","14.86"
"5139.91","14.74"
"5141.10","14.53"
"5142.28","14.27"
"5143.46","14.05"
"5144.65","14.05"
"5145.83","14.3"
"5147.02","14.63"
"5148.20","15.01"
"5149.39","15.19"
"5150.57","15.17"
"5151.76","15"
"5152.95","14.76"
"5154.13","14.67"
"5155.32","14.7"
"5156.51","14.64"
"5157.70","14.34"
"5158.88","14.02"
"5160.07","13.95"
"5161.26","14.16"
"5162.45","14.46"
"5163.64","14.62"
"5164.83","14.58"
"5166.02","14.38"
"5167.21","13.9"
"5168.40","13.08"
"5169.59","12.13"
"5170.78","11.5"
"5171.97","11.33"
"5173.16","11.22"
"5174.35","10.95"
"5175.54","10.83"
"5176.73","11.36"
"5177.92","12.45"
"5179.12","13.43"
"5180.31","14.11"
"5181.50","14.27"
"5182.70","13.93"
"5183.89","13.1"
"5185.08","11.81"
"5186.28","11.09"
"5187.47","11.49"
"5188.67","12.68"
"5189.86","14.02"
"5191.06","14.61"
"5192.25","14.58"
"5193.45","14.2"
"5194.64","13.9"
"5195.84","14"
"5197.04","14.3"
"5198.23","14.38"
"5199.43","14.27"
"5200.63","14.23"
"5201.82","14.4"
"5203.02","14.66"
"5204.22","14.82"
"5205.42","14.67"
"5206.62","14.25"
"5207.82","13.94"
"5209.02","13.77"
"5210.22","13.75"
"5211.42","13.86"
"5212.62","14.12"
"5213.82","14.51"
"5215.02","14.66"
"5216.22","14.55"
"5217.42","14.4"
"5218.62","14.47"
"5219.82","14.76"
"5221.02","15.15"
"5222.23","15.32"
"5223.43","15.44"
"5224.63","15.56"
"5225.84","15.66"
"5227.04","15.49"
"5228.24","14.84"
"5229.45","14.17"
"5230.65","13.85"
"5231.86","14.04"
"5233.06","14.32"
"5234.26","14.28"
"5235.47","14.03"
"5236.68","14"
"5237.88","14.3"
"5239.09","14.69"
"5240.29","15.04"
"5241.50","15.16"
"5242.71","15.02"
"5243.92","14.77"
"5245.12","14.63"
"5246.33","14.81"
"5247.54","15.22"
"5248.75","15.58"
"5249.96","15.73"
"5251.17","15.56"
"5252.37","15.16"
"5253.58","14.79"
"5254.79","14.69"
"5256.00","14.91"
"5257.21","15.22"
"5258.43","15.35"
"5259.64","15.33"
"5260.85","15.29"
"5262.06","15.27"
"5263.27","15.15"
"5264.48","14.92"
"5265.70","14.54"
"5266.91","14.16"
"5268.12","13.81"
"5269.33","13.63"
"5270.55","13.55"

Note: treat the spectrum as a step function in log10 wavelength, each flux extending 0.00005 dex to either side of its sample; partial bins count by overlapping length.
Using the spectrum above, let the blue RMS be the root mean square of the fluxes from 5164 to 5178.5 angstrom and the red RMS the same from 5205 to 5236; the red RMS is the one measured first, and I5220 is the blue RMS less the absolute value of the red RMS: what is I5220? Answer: -2.2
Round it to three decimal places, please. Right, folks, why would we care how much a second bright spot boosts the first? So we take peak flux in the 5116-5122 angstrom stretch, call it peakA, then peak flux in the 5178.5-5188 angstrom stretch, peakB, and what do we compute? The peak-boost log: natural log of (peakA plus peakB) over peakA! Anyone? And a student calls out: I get 0.668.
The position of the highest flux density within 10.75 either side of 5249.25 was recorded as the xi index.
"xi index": 5249.96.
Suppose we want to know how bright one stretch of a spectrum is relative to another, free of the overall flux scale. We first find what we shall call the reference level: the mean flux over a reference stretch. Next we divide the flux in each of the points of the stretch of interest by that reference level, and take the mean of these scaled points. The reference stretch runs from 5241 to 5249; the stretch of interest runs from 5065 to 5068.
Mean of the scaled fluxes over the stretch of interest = 1.006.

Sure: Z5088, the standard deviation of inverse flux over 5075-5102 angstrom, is 0.0010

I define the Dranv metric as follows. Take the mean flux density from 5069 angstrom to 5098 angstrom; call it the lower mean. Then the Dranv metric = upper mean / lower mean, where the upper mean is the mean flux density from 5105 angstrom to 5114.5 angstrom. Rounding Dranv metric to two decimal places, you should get 1.00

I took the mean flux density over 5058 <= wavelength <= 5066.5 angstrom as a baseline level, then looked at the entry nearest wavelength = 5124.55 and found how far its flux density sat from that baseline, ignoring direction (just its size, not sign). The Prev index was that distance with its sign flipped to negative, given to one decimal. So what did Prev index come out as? -0.5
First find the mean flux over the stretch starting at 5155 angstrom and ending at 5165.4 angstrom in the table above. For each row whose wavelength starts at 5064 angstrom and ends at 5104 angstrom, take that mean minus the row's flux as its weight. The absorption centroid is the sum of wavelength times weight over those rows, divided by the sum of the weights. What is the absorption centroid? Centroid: 5083.8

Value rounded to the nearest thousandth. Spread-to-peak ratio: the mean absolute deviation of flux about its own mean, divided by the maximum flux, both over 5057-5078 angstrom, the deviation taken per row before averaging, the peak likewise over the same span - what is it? 0.013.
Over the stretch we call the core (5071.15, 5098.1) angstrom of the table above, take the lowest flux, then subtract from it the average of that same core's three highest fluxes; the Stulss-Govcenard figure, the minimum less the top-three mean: -0.8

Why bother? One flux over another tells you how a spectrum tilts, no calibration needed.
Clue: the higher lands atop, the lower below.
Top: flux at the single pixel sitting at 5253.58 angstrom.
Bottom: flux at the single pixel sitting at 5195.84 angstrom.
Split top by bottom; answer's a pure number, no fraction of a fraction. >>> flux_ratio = 1.06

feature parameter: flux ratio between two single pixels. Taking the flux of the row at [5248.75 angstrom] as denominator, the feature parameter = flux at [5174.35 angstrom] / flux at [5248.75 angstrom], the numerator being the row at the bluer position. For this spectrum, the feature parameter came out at 0.70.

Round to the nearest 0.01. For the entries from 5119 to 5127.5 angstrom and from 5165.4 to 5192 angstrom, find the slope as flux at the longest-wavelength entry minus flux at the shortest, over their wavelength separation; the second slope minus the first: 0.03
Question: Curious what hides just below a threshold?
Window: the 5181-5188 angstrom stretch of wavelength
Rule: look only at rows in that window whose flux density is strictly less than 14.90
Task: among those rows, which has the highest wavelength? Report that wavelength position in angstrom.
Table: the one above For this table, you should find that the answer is 5187.47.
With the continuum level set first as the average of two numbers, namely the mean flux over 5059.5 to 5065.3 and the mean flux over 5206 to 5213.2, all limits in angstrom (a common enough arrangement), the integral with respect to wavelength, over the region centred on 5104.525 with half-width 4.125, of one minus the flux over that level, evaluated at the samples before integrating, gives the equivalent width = -0.28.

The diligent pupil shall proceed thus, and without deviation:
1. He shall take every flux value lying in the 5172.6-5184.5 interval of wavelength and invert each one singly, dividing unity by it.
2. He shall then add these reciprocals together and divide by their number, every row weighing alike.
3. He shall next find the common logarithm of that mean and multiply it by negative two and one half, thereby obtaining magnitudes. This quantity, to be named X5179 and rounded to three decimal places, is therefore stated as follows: 2.736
